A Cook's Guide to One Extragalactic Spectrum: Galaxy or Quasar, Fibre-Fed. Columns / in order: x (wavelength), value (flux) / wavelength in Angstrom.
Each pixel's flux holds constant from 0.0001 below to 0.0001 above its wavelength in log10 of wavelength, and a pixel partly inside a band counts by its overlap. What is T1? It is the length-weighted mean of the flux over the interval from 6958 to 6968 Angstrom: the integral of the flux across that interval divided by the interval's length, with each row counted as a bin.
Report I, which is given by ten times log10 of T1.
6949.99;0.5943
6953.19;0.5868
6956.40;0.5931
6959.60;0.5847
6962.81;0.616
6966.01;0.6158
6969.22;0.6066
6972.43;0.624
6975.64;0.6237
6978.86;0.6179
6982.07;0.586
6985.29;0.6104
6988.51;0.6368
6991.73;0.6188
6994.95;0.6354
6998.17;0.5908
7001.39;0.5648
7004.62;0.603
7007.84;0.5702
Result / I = -2.18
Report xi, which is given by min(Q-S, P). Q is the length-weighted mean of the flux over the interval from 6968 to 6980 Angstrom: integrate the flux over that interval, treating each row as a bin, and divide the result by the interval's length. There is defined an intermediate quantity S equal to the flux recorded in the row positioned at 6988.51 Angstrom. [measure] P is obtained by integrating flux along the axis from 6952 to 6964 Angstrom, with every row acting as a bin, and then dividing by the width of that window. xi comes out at -0.019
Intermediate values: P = 0.594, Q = 0.618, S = 0.6368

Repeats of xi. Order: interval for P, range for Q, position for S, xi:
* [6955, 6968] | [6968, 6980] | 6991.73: -0.001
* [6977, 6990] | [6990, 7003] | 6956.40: 0.010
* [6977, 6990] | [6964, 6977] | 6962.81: 0.002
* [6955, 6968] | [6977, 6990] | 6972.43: -0.012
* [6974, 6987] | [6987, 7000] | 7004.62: 0.017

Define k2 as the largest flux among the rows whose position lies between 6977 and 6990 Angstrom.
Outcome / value 0.6368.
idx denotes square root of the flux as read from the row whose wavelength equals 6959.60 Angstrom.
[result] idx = 0.765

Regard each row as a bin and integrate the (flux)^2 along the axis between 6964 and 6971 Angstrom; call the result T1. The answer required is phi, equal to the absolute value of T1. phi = 2.62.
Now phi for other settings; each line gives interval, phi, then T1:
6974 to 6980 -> 2.31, 2.3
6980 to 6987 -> 2.52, 2.5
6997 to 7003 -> 2.00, 2.0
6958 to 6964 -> 2.16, 2.2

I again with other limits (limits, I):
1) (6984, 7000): -2.09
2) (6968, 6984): -2.14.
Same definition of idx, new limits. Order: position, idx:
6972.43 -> 0.790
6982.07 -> 0.766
